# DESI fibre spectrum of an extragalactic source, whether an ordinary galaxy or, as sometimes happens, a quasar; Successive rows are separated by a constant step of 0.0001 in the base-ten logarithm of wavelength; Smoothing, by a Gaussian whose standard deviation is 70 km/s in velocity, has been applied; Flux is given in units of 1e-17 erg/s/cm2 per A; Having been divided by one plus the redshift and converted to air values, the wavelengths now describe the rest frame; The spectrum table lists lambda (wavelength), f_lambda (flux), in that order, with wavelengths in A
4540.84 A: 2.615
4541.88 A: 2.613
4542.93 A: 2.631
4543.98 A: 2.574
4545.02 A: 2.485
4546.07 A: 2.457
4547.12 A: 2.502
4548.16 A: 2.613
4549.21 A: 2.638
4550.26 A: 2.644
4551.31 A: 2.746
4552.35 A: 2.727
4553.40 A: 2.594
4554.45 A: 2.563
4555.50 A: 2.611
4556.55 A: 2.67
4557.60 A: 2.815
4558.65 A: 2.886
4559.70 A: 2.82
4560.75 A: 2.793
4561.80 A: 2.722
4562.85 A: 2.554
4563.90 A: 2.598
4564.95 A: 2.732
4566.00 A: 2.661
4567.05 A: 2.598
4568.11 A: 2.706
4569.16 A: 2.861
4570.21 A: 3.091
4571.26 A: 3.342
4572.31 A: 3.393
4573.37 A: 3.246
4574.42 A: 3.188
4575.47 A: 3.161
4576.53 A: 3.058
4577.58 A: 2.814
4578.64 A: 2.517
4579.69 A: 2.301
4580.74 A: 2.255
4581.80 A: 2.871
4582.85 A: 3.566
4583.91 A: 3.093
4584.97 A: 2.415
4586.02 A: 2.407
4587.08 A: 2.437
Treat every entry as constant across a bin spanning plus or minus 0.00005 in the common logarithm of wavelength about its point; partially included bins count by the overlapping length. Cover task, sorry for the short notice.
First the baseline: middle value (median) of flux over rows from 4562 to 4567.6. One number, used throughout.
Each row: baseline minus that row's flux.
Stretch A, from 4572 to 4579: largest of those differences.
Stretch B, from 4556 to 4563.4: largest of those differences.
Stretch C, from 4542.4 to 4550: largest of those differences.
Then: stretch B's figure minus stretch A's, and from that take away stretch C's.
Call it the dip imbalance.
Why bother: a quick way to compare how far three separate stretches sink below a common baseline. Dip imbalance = -0.18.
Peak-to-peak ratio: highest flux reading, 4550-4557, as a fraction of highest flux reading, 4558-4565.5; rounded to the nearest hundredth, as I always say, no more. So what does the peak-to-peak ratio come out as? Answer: 0.95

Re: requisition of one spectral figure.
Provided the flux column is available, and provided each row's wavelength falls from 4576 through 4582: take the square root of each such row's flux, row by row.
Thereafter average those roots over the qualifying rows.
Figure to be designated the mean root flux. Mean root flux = 1.62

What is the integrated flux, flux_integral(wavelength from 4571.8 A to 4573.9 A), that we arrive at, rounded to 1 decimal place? 7.0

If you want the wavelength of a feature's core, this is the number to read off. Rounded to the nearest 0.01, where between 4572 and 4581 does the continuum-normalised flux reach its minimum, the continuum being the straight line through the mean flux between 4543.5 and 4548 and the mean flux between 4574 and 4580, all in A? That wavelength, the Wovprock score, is 4580.74 A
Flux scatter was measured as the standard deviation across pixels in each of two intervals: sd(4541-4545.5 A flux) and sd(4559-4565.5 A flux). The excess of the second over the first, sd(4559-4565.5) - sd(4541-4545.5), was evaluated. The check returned 0.04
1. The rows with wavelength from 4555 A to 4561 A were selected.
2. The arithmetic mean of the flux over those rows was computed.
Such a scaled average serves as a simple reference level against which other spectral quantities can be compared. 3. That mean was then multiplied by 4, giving 11.1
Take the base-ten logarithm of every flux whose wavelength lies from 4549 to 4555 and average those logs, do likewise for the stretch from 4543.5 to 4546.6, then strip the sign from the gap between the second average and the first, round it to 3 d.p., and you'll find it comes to 0.025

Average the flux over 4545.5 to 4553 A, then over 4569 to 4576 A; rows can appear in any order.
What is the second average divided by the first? 1.22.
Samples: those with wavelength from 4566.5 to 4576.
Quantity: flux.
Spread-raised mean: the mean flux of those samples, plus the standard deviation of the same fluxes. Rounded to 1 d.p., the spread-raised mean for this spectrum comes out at 3.3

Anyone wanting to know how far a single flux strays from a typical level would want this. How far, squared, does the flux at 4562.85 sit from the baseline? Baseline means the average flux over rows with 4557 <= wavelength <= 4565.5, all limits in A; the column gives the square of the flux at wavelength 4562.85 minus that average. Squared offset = 0.035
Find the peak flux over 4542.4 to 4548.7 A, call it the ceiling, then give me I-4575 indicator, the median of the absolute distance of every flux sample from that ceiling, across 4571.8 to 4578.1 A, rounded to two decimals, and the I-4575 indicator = 0.54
